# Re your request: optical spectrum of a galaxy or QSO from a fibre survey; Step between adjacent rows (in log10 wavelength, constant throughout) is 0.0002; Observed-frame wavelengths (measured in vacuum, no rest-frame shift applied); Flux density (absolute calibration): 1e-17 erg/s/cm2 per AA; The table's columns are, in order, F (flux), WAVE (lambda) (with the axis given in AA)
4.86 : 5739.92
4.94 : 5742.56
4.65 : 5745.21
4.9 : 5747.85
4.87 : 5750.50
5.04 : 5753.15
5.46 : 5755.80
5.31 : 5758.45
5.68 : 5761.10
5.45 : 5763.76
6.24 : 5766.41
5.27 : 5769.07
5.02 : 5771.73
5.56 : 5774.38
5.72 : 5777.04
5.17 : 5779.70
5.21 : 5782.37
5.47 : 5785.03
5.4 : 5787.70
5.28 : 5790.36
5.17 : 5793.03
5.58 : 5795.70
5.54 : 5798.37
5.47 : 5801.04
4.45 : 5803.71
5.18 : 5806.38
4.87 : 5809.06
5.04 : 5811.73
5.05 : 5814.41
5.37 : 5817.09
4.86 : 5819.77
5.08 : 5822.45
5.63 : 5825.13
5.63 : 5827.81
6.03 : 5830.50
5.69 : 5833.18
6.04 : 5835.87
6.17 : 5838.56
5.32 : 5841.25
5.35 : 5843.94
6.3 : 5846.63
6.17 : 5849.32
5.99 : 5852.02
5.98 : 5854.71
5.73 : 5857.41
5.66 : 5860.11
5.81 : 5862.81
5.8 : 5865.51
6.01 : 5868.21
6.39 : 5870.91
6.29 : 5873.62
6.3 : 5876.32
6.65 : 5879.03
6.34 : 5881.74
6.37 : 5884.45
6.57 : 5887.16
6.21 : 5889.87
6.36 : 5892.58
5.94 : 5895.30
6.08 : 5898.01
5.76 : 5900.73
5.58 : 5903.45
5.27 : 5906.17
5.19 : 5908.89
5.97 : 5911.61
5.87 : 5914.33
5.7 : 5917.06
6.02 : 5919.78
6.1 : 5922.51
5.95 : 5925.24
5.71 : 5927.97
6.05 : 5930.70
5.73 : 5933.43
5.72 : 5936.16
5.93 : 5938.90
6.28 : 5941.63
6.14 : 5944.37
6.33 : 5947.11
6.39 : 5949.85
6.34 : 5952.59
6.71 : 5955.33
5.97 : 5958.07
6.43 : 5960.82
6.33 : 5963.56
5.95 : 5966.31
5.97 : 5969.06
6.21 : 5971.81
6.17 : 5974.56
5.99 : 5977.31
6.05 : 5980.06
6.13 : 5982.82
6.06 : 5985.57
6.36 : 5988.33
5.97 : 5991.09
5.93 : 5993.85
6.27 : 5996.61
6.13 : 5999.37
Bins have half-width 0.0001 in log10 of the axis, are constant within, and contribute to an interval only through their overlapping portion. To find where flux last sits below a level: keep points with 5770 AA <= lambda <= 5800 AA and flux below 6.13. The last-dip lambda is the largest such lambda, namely 5798.37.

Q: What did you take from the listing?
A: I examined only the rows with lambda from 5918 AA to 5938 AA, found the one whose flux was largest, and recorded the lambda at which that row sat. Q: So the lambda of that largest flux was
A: 5922.51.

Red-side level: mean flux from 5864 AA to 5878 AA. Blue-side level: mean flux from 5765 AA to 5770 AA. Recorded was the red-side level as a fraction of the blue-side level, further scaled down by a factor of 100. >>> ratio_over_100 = 0.0107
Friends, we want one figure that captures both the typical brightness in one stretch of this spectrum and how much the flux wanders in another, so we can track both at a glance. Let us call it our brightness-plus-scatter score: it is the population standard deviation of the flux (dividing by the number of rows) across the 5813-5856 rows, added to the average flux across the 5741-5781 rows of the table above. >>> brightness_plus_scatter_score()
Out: 5.72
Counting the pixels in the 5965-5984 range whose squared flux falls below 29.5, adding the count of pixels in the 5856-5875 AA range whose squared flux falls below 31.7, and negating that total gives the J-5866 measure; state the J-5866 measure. 0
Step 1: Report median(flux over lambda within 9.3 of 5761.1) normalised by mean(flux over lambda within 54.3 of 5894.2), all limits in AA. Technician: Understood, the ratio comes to 0.91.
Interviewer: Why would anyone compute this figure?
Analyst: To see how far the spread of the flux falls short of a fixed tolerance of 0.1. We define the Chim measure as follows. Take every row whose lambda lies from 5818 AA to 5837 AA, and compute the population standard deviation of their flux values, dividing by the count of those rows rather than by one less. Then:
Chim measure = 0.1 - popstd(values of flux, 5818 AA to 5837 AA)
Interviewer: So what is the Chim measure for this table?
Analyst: -0.31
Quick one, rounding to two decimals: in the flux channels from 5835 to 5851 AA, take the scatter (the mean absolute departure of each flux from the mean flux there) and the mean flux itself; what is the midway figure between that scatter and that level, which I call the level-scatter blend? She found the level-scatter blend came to 3.13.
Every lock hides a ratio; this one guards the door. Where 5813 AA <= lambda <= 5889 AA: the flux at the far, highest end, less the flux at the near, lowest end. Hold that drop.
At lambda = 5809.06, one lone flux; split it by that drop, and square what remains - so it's 10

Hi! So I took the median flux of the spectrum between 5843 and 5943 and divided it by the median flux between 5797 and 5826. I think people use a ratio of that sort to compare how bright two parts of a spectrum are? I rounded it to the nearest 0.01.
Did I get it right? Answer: 1.18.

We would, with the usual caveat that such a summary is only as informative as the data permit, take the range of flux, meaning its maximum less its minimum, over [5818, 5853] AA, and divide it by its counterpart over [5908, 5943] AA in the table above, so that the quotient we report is 1.3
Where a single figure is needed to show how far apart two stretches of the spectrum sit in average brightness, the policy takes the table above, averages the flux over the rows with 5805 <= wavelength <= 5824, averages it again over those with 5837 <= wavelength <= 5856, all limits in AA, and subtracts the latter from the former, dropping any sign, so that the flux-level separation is 0.83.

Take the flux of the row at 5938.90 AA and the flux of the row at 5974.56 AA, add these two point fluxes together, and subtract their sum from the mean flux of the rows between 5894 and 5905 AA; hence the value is -6.3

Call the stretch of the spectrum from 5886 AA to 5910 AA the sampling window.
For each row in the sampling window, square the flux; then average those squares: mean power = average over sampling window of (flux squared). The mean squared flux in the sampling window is 34.8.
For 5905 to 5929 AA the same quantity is 33.2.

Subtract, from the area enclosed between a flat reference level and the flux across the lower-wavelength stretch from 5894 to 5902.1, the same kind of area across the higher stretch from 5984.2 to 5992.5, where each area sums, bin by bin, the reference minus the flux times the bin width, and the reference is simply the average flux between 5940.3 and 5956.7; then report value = 1.6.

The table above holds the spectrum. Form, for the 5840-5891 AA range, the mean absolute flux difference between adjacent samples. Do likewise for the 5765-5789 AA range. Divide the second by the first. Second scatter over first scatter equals 1.71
